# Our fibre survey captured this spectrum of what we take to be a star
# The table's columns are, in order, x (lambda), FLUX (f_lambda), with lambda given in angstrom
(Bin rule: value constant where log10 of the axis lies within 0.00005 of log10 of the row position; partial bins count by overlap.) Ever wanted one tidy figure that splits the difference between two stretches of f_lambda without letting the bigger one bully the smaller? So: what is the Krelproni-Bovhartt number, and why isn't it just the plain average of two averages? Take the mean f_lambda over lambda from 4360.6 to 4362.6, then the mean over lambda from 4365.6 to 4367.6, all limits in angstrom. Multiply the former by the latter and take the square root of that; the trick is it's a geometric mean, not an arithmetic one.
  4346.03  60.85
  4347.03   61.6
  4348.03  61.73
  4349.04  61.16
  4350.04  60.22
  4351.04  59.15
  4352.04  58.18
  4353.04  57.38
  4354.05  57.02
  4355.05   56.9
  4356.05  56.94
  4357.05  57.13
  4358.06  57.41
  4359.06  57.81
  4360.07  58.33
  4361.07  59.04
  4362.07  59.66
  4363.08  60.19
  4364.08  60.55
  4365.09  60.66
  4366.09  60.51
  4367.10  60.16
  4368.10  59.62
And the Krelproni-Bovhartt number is 59.8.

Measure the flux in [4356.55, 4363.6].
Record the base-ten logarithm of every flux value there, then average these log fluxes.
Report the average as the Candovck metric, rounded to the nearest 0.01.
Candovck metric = 1.77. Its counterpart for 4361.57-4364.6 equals 1.78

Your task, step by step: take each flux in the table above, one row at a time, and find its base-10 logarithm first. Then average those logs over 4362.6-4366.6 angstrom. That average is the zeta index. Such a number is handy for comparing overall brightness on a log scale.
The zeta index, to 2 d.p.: 1.78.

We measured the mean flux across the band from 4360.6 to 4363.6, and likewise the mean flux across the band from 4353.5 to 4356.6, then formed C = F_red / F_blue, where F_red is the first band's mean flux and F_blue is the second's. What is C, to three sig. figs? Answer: 1.05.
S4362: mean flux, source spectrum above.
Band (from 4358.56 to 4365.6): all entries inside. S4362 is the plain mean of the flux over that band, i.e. 59.5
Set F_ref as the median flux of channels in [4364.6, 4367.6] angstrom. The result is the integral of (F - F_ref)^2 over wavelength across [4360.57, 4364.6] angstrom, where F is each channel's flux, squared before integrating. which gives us 3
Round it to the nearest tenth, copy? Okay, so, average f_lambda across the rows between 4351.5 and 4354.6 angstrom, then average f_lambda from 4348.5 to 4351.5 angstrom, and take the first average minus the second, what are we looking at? -2.6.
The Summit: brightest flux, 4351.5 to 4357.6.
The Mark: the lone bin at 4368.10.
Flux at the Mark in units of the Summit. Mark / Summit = 1.02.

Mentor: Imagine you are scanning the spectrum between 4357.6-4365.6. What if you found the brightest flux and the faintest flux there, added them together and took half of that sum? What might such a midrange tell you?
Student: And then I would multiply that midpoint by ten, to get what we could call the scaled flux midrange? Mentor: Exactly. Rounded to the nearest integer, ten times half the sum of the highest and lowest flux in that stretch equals 590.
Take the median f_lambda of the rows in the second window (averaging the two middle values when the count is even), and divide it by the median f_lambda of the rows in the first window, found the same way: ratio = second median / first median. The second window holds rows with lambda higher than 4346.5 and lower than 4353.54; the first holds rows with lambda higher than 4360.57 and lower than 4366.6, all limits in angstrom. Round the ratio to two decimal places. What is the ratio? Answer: 1.00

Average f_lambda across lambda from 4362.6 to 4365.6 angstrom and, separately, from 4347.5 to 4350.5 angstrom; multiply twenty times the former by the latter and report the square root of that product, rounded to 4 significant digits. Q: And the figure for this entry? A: 271.7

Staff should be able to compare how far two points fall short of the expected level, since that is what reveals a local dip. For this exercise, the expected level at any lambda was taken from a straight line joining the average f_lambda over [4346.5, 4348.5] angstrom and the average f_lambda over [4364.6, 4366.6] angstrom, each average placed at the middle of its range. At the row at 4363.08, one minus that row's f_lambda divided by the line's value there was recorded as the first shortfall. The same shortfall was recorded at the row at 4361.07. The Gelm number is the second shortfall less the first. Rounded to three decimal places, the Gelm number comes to 0.021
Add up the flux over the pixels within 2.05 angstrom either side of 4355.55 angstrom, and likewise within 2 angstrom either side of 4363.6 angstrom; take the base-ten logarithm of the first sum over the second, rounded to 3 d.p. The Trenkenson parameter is -0.024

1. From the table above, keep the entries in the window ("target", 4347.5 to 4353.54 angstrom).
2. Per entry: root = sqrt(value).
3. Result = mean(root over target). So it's 7.72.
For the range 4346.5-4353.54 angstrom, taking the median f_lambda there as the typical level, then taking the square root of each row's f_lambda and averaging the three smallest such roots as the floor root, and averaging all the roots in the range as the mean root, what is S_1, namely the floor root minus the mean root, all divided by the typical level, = -0.0018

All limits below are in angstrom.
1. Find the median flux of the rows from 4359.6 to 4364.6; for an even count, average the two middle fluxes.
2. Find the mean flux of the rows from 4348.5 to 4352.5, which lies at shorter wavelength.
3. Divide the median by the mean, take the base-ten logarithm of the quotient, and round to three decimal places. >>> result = 0.000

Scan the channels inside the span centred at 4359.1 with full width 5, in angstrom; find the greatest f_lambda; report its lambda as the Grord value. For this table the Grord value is 4361.07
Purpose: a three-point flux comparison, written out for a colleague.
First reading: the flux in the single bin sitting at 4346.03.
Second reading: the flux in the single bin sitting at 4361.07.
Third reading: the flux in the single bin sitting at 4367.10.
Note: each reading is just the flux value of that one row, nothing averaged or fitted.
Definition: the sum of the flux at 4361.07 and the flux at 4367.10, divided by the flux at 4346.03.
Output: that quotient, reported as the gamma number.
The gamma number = 1.96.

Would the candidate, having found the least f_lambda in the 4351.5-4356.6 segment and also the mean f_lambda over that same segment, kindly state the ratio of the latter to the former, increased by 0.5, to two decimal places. 1.51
